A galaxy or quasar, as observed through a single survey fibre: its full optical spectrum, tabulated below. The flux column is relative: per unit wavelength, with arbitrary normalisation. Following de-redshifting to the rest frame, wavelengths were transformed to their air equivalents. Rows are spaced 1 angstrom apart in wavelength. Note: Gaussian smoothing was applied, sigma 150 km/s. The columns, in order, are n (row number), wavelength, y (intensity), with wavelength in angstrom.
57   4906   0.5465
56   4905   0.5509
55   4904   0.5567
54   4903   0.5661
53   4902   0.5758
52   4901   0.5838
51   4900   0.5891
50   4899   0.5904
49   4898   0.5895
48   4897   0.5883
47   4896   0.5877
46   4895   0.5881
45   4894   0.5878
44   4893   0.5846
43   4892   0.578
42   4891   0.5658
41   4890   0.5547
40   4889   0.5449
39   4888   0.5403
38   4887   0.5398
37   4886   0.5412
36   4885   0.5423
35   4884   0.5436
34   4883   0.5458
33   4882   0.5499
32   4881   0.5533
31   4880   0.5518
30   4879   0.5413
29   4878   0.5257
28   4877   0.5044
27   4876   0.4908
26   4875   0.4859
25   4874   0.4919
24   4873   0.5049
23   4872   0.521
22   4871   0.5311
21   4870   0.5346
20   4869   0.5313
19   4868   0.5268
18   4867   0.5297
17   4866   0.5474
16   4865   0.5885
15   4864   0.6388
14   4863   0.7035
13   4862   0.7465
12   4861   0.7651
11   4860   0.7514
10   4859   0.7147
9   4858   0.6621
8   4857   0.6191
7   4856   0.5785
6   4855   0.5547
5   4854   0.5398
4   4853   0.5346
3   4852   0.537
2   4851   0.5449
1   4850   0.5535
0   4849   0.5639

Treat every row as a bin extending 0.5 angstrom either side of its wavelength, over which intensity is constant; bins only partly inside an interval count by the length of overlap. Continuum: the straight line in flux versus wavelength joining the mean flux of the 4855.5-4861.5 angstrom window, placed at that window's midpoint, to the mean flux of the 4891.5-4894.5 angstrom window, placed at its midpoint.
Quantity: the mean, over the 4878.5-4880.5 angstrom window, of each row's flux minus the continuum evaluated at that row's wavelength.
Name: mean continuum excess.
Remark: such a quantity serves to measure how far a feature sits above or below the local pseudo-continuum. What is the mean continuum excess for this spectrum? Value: -0.08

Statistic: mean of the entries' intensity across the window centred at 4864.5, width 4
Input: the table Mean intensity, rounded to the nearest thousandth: 0.620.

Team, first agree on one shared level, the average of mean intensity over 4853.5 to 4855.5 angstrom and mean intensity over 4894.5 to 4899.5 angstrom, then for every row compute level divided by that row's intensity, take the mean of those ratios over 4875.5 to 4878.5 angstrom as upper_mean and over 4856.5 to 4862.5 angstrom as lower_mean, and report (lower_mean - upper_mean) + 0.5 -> 0.18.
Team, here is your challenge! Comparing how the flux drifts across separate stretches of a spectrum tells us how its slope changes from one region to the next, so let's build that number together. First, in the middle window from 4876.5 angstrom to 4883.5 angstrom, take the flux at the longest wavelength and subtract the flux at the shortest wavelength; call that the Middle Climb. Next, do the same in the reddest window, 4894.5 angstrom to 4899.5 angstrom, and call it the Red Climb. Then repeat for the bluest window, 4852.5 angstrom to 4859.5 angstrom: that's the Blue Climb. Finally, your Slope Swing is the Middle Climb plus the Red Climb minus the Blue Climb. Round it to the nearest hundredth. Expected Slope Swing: -0.14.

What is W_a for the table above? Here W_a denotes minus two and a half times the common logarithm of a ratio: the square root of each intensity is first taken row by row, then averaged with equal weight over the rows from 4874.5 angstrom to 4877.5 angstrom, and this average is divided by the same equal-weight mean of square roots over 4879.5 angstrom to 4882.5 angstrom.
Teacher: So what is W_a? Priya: 0.060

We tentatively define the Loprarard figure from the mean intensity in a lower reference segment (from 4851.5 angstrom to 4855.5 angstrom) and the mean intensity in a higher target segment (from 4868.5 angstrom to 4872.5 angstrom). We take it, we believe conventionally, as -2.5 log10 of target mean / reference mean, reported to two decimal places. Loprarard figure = 0.02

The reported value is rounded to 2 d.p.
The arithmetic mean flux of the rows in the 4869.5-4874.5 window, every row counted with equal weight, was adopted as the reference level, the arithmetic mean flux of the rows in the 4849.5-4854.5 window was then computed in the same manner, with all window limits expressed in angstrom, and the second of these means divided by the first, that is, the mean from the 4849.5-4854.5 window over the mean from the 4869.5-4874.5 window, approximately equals 1.05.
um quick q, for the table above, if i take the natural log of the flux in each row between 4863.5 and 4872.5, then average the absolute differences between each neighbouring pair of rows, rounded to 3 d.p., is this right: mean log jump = 0.029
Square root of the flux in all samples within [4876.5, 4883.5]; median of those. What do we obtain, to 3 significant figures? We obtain 0.739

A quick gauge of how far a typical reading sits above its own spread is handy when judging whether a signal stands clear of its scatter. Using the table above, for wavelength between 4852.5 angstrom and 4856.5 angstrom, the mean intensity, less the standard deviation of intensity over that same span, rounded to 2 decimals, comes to 0.53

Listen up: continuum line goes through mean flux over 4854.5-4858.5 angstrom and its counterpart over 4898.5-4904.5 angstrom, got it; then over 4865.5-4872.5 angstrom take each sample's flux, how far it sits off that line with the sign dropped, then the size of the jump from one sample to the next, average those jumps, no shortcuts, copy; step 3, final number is 0.0068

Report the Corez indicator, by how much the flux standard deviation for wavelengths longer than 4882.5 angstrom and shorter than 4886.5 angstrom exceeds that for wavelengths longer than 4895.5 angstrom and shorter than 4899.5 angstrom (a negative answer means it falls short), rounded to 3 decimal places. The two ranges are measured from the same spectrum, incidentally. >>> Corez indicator 0.001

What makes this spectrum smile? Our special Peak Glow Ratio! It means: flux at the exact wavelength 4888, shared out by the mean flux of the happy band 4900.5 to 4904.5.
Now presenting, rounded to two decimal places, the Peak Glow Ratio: 0.95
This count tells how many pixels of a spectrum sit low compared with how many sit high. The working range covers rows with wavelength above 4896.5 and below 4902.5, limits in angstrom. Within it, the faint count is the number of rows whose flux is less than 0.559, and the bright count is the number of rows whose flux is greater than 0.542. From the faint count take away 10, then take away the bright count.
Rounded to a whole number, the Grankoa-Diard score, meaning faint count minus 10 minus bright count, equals -16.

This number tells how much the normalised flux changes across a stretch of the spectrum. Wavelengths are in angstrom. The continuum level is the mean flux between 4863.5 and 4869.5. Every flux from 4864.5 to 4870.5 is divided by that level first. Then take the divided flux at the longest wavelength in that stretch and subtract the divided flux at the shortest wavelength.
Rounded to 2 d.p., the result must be -0.10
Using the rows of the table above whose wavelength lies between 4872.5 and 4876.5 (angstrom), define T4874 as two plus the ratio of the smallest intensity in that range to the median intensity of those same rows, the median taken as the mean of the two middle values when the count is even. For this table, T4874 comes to 2.99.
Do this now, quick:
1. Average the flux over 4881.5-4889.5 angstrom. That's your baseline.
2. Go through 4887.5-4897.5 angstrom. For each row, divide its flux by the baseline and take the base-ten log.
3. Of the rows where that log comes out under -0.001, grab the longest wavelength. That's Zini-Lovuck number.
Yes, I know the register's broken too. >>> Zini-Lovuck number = 4888 angstrom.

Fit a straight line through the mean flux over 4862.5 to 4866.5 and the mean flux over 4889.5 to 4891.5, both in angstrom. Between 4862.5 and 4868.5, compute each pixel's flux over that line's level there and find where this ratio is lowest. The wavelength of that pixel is 4868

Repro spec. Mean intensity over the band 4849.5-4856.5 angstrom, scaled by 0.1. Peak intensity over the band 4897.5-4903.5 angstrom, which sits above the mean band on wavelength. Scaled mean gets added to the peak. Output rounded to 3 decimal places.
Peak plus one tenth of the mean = 0.645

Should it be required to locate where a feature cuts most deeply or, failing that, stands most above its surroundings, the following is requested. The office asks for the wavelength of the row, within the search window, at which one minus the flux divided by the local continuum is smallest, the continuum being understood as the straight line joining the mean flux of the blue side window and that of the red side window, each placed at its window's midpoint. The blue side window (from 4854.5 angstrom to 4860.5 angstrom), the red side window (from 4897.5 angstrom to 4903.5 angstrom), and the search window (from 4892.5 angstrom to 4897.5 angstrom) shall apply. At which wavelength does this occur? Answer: 4897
